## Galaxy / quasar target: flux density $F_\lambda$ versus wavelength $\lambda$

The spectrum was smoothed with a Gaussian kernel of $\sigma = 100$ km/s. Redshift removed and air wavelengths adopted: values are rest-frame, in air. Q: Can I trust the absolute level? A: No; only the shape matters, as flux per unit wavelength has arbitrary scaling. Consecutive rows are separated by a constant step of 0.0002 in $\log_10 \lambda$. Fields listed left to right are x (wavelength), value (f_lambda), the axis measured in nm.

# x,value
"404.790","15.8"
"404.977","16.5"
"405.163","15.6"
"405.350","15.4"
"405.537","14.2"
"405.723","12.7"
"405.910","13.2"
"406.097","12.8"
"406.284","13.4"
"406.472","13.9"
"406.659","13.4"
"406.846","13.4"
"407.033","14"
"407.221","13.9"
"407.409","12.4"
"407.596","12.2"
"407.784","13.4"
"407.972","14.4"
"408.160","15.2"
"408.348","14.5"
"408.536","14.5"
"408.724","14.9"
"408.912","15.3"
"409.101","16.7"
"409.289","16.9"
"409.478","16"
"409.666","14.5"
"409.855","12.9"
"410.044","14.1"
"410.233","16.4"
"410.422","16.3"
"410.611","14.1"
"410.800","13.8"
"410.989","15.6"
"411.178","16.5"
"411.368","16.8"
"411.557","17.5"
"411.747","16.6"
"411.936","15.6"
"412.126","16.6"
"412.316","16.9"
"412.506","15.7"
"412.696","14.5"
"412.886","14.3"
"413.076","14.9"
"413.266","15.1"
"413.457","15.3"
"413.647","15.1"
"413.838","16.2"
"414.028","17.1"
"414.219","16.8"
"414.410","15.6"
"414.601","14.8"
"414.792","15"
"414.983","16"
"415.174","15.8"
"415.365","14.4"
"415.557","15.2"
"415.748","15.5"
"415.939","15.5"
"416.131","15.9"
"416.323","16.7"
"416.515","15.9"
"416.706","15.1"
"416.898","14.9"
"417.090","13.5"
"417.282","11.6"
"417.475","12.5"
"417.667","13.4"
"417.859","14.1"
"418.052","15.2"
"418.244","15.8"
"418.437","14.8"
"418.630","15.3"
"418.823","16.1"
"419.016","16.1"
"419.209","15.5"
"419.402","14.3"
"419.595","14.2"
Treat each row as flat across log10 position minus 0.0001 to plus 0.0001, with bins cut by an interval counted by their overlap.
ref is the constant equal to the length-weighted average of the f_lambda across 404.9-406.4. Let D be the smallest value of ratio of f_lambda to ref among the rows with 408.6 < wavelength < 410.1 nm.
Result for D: 0.91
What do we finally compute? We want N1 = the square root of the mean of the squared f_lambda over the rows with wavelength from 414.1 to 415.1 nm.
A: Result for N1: 15.7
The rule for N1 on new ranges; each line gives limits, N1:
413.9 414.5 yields 16.5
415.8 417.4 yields 15.0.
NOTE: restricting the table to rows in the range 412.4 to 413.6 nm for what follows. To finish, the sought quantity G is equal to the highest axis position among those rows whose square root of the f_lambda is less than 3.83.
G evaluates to 412.886 nm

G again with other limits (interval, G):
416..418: 417.859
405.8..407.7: 407.596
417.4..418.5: 417.859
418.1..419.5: 419.402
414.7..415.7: 415.365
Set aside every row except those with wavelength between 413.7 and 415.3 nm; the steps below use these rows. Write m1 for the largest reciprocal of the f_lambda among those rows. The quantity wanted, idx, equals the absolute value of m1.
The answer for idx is 0.068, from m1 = 0.068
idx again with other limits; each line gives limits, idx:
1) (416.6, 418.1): 0.086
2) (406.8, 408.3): 0.082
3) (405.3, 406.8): 0.079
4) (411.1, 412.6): 0.064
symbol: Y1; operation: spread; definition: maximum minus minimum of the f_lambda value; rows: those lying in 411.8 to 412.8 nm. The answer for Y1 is 2.4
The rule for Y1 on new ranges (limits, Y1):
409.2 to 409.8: 2.4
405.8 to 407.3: 1.2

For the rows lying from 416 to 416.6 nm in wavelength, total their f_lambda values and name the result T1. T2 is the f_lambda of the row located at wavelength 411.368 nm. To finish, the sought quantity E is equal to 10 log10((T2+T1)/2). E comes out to 15.1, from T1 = 48.50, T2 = 16.8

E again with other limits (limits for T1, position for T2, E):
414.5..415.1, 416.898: 14.8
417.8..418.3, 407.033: 14.7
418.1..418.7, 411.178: 14.9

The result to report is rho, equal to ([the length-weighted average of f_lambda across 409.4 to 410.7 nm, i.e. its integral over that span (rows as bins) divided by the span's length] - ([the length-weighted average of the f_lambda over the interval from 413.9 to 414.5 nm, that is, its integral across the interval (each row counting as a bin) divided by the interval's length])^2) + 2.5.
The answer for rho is -255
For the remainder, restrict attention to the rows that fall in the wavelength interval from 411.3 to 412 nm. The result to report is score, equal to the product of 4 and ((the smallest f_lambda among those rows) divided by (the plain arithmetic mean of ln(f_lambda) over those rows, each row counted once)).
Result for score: 22.2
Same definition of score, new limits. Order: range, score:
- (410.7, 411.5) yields 20.1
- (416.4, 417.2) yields 20.0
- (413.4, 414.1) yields 21.8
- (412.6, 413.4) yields 21.3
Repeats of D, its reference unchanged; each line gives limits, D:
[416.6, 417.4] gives 0.82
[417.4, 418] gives 0.88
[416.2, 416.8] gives 1.06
